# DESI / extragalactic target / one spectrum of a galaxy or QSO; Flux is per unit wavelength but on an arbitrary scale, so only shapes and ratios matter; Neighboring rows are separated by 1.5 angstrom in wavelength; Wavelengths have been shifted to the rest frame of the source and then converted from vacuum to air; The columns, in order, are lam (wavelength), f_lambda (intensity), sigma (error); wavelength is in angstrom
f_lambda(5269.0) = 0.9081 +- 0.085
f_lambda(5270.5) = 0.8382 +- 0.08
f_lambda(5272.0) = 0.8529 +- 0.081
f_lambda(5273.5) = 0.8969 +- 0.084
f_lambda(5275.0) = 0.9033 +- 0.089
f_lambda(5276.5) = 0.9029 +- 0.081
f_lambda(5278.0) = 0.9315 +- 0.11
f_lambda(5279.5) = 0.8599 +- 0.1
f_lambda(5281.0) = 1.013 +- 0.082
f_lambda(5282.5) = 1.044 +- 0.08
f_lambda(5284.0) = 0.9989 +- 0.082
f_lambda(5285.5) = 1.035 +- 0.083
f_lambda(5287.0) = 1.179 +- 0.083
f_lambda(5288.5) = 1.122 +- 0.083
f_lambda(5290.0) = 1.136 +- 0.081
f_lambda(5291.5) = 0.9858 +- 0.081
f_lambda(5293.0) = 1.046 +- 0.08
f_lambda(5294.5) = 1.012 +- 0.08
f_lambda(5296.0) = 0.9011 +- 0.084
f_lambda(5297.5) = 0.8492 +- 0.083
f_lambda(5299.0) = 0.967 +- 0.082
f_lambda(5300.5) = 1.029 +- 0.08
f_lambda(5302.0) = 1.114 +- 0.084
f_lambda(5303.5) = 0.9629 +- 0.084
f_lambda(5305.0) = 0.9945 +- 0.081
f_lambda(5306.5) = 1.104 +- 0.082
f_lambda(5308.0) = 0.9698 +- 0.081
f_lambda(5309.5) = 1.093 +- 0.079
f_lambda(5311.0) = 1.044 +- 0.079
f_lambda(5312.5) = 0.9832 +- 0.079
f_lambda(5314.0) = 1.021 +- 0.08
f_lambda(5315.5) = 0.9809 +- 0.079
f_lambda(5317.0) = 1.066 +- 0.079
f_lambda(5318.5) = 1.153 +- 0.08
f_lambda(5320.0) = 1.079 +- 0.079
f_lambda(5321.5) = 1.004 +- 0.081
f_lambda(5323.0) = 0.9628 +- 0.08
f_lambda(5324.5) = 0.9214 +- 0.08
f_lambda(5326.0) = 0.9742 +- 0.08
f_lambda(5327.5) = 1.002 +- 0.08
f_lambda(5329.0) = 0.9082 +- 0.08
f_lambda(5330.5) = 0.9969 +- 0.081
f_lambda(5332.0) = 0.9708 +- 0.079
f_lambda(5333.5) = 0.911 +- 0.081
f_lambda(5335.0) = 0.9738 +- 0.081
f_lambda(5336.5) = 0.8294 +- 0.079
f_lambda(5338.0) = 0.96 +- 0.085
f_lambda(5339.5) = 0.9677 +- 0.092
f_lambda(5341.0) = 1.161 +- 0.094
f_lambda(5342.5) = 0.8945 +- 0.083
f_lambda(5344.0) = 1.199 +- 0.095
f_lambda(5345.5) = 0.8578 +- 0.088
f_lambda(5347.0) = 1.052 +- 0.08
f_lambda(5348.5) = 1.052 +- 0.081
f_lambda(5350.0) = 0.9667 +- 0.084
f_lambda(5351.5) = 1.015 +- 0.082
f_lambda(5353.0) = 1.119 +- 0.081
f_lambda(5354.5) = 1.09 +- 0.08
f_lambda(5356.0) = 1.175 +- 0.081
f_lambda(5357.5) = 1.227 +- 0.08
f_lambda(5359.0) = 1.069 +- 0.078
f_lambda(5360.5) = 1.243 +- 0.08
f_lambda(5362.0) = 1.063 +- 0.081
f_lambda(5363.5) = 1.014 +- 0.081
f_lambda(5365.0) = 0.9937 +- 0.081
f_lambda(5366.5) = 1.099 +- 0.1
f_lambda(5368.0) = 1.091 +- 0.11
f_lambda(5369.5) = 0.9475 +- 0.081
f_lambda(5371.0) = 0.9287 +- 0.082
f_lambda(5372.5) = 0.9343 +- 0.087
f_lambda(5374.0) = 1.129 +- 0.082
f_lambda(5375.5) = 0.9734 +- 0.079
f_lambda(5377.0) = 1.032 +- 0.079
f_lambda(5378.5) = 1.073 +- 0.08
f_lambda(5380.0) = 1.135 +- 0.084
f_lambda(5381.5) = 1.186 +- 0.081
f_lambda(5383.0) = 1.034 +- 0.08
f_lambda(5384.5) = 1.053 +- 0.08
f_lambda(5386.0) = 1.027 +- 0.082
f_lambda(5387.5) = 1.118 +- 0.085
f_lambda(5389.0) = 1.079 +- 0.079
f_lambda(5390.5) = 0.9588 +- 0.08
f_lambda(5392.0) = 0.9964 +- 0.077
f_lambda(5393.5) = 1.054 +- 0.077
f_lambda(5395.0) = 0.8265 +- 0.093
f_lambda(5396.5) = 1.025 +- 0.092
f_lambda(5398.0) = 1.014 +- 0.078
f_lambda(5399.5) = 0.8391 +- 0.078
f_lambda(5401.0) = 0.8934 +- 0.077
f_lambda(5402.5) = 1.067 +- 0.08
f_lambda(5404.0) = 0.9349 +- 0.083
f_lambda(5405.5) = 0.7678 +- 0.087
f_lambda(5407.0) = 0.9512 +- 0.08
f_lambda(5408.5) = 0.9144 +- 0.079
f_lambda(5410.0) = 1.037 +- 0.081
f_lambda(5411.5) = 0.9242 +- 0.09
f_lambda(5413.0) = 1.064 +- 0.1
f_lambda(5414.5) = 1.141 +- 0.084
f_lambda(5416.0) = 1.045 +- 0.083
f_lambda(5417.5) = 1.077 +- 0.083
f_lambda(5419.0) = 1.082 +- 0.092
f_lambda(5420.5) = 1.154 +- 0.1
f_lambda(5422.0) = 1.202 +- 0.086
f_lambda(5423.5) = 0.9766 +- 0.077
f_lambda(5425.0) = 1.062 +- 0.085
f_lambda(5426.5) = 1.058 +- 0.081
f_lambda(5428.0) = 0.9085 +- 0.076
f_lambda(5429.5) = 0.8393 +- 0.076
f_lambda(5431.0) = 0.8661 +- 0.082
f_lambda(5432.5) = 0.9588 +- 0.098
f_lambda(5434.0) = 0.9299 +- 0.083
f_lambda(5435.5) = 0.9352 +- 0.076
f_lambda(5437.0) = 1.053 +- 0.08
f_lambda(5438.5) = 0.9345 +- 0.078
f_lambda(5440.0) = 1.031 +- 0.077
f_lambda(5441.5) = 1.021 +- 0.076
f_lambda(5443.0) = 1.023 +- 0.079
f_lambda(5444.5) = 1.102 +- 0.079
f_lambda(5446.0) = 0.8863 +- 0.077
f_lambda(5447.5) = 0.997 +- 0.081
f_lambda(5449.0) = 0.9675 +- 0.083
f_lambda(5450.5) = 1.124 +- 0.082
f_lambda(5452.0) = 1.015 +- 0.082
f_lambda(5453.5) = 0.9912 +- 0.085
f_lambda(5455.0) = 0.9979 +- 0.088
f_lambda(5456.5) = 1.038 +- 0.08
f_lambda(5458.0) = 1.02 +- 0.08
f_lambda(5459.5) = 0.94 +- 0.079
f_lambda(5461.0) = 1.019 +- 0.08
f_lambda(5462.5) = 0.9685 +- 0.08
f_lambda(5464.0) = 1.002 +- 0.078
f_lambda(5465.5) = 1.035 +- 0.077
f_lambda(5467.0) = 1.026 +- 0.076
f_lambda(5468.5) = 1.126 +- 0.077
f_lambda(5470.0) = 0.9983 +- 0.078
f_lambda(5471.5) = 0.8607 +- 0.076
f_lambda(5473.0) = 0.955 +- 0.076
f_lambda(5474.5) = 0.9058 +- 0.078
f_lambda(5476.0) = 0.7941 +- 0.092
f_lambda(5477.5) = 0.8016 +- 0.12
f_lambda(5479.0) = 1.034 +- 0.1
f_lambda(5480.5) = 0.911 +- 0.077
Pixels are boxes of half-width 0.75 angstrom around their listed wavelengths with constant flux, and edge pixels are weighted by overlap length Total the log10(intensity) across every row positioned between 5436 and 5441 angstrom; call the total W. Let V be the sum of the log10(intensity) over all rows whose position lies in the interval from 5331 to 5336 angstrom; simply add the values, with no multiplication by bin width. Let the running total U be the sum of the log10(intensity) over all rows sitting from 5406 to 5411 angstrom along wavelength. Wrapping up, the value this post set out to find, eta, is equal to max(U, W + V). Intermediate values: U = -0.04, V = -0.06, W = 0.01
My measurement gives -0.04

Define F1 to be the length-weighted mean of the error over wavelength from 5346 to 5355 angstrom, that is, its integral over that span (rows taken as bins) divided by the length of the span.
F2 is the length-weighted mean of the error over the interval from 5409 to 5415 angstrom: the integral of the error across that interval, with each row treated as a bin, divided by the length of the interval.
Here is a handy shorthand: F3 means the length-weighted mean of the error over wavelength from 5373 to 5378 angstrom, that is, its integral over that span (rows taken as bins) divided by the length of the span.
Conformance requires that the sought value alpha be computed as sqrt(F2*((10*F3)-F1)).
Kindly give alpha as 0.253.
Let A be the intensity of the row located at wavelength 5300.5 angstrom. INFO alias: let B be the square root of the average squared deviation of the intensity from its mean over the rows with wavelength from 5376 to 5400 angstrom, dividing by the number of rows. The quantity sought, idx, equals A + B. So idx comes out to 1.120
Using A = 1.029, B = 0.091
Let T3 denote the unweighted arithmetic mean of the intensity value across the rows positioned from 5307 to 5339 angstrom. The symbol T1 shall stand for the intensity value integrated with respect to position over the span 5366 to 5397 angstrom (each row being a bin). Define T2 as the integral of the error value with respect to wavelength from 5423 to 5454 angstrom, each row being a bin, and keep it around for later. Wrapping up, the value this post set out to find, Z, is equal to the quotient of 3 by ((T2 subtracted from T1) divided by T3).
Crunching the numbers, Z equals 0.101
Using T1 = 32.0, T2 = 2.50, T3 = 0.99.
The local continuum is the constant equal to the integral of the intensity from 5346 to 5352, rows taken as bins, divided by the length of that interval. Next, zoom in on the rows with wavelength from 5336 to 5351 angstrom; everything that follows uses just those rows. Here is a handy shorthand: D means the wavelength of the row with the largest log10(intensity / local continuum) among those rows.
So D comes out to 5344.0 angstrom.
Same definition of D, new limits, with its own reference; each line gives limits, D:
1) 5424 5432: 5425.0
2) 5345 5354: 5353.0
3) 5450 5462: 5450.5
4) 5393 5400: 5393.5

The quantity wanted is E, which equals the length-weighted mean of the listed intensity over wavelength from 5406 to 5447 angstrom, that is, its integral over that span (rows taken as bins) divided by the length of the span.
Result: 1.01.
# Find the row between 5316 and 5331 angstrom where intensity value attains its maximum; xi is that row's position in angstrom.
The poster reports 5318.5 angstrom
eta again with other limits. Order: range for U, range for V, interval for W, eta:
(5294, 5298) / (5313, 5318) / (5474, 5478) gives -0.11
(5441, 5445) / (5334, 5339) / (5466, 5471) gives 0.06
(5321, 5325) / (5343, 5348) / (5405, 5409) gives -0.05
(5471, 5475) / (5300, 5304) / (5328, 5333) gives -0.01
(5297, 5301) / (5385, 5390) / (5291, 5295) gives 0.11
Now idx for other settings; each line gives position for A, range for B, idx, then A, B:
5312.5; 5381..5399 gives 1.067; 0.9832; 0.083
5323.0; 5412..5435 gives 1.066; 0.9628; 0.104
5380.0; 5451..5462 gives 1.164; 1.135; 0.029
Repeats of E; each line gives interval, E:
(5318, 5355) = 1.00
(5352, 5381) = 1.07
